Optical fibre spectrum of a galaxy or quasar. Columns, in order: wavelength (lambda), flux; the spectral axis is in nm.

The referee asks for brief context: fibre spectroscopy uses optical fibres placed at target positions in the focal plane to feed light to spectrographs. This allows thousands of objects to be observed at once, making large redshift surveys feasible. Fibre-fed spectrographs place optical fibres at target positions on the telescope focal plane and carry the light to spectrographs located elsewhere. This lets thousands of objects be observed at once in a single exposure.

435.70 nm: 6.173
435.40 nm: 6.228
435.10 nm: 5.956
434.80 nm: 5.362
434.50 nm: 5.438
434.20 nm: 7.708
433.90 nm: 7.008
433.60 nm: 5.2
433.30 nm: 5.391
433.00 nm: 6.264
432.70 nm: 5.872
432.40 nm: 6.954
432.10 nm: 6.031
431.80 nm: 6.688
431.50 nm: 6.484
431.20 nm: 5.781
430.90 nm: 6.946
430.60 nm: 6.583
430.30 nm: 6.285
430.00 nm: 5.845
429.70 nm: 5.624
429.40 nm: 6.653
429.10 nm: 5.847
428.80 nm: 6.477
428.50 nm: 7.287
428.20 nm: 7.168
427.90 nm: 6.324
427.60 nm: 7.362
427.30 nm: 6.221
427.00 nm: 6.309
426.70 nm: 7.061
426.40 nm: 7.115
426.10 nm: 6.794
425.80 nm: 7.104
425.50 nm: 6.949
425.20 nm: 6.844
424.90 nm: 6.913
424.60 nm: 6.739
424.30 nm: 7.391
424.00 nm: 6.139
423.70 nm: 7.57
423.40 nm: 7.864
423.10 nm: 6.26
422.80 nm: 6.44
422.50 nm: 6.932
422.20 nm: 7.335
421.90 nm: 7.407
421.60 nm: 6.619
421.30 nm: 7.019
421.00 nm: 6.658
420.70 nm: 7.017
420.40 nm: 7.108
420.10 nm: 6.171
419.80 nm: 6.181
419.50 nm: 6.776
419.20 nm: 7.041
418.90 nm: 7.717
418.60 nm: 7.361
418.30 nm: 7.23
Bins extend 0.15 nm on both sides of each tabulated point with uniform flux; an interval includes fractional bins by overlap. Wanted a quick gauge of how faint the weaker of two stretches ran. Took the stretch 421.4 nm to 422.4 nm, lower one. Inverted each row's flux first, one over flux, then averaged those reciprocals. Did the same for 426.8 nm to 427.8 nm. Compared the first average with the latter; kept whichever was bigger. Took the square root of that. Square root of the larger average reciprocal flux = 0.389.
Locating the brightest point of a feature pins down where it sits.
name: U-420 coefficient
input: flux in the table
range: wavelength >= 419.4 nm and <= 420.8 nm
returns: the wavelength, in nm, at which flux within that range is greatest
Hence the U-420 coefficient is 420.40 nm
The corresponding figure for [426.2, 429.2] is 427.60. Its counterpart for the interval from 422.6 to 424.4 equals 423.40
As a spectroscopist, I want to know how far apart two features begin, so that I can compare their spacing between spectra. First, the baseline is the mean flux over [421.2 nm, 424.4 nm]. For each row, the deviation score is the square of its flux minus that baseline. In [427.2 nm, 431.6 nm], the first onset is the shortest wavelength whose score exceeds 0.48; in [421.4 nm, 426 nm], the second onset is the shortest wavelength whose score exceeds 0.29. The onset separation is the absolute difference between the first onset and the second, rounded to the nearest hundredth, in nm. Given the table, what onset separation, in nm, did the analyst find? 4.50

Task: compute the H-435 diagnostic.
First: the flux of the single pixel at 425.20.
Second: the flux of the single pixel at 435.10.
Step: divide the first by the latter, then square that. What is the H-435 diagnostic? 1.320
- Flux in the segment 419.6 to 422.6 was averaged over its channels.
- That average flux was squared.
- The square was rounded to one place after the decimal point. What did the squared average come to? 46.8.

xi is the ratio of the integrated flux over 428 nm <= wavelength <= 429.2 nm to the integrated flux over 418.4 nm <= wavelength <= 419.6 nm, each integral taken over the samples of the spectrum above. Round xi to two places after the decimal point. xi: 0.93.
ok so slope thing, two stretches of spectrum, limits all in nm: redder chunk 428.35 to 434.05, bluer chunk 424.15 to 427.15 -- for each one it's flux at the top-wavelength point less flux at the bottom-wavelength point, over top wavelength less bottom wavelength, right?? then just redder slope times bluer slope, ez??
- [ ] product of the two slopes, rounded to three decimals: 0.021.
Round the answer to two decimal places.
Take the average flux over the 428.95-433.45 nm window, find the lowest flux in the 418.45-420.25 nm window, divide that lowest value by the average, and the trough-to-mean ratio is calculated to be 0.99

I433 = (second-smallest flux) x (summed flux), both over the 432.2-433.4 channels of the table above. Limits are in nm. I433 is 144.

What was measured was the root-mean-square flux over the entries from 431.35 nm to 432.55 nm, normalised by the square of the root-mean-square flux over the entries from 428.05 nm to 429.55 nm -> 0.146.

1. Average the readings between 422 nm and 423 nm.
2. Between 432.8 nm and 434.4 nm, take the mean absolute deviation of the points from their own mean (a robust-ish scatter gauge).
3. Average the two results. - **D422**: 3.87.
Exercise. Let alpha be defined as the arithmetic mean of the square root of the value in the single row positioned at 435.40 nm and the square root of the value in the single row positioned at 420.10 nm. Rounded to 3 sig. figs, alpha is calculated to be 2.49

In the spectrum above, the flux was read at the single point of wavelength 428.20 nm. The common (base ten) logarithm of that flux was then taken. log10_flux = 0.855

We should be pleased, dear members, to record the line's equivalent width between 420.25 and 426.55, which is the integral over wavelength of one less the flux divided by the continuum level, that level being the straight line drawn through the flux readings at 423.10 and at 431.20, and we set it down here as -0.73 nm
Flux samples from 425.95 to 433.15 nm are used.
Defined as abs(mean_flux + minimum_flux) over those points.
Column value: 12.1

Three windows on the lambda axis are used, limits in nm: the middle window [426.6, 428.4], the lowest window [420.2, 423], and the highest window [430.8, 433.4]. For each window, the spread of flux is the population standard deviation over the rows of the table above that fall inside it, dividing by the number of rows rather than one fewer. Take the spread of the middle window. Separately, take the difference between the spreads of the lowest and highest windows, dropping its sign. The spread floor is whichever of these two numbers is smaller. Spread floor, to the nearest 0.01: 0.21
